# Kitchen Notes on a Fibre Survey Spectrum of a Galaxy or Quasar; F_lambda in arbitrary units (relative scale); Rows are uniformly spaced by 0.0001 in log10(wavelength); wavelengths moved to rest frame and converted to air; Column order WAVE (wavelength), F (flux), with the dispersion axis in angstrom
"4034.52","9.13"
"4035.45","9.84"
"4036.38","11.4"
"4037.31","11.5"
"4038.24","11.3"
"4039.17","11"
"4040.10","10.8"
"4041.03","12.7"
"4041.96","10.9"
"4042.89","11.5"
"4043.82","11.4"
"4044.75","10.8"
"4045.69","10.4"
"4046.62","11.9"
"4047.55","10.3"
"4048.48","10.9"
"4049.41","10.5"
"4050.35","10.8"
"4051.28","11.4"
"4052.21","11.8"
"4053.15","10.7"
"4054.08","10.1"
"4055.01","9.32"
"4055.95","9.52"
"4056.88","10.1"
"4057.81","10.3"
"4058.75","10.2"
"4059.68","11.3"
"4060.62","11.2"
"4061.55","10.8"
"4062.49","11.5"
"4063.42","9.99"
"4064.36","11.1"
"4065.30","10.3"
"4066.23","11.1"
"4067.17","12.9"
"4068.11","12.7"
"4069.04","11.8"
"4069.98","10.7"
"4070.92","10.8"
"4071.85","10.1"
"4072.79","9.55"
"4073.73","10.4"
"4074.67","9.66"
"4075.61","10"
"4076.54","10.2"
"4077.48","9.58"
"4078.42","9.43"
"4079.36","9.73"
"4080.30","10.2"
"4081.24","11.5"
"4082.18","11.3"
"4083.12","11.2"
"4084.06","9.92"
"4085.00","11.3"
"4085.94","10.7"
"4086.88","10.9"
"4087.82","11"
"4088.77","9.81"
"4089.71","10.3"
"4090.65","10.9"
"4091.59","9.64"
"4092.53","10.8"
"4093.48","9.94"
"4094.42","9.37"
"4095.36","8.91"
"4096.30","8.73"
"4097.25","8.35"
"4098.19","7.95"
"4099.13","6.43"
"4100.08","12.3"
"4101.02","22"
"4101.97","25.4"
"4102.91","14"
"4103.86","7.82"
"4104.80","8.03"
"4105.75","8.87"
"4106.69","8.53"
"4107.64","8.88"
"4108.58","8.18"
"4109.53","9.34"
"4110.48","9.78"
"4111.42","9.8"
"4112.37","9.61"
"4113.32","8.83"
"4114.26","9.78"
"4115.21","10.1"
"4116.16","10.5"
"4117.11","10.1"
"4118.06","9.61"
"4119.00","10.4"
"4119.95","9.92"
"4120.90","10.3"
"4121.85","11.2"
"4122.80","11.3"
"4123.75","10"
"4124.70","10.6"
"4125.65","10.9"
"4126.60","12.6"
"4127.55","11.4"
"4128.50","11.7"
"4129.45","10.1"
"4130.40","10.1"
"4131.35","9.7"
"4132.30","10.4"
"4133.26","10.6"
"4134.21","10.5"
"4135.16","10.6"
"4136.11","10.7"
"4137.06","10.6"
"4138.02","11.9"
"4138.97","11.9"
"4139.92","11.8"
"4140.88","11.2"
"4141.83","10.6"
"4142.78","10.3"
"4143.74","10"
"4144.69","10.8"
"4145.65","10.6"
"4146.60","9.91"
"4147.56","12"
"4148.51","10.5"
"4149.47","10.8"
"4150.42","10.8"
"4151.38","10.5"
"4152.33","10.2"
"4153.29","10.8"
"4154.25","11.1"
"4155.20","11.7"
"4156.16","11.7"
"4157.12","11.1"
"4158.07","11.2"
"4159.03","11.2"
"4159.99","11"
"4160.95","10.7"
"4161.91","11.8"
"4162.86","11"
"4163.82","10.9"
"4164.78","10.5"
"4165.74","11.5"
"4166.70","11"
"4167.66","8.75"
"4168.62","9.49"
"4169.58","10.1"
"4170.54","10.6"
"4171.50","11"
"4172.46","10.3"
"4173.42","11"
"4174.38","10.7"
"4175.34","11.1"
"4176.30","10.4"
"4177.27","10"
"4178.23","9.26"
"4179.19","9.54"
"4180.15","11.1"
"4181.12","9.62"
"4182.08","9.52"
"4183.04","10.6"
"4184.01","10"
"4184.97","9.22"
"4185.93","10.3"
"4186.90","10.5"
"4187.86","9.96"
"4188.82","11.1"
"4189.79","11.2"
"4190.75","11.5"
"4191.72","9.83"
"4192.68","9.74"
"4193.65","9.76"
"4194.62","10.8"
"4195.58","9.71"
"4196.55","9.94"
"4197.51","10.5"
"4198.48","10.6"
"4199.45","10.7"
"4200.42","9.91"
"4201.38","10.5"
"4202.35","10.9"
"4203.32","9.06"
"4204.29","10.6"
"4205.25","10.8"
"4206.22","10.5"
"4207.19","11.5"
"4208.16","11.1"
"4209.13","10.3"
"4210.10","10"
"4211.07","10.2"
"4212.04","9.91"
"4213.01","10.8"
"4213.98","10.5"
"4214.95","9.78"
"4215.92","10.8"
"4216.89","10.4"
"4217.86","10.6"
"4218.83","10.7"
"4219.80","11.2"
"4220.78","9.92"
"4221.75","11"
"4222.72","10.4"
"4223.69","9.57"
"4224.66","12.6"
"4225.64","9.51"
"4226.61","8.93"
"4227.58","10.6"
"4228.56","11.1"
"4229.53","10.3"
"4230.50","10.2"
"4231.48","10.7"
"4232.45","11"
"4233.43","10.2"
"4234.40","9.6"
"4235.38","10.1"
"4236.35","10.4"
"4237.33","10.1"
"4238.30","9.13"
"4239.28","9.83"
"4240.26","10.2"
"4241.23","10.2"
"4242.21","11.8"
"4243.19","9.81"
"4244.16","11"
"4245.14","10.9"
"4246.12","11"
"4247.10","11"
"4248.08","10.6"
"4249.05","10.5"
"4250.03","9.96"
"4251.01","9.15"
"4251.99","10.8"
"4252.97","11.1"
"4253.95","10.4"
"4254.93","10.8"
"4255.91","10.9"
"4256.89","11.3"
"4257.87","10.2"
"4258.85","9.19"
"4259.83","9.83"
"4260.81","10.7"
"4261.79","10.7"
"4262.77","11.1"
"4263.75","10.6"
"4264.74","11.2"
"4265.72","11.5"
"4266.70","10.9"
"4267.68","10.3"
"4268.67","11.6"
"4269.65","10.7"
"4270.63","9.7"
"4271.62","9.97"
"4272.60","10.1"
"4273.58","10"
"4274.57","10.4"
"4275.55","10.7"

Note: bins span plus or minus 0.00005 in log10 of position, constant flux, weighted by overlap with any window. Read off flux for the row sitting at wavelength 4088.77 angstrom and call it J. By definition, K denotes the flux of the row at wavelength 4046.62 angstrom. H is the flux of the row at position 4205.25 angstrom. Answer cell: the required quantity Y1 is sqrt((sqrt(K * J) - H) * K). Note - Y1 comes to 0.23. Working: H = 10.8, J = 9.81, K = 11.9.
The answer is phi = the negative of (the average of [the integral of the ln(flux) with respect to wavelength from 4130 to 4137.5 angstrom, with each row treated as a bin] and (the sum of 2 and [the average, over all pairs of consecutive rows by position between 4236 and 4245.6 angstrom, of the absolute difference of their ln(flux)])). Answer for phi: -10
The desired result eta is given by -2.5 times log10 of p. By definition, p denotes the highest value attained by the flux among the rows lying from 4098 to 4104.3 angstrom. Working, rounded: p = 25.4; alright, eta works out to -3.51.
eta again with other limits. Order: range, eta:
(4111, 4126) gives -2.63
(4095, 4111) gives -3.51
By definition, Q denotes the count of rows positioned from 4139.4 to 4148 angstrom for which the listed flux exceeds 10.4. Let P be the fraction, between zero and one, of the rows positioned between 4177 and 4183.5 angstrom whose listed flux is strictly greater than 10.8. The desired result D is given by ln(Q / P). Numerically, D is 3.74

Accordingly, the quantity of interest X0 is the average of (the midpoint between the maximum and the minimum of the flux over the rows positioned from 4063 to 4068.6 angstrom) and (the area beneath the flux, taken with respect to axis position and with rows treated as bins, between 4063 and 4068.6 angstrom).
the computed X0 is 38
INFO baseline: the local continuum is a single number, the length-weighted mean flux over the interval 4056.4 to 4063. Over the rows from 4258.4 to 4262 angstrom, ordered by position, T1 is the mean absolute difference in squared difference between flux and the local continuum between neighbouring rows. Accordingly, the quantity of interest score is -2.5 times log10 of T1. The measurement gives 0.19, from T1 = 0.8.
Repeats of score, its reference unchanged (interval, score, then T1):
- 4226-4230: -0.19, 1.2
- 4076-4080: 0.34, 0.7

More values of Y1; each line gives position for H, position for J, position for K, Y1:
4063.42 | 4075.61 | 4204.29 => 1.80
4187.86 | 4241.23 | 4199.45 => 2.28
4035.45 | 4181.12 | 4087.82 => 2.22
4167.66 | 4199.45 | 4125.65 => 4.73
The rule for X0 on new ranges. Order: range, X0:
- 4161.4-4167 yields 37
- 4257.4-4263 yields 34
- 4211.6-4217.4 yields 35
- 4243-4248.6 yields 35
